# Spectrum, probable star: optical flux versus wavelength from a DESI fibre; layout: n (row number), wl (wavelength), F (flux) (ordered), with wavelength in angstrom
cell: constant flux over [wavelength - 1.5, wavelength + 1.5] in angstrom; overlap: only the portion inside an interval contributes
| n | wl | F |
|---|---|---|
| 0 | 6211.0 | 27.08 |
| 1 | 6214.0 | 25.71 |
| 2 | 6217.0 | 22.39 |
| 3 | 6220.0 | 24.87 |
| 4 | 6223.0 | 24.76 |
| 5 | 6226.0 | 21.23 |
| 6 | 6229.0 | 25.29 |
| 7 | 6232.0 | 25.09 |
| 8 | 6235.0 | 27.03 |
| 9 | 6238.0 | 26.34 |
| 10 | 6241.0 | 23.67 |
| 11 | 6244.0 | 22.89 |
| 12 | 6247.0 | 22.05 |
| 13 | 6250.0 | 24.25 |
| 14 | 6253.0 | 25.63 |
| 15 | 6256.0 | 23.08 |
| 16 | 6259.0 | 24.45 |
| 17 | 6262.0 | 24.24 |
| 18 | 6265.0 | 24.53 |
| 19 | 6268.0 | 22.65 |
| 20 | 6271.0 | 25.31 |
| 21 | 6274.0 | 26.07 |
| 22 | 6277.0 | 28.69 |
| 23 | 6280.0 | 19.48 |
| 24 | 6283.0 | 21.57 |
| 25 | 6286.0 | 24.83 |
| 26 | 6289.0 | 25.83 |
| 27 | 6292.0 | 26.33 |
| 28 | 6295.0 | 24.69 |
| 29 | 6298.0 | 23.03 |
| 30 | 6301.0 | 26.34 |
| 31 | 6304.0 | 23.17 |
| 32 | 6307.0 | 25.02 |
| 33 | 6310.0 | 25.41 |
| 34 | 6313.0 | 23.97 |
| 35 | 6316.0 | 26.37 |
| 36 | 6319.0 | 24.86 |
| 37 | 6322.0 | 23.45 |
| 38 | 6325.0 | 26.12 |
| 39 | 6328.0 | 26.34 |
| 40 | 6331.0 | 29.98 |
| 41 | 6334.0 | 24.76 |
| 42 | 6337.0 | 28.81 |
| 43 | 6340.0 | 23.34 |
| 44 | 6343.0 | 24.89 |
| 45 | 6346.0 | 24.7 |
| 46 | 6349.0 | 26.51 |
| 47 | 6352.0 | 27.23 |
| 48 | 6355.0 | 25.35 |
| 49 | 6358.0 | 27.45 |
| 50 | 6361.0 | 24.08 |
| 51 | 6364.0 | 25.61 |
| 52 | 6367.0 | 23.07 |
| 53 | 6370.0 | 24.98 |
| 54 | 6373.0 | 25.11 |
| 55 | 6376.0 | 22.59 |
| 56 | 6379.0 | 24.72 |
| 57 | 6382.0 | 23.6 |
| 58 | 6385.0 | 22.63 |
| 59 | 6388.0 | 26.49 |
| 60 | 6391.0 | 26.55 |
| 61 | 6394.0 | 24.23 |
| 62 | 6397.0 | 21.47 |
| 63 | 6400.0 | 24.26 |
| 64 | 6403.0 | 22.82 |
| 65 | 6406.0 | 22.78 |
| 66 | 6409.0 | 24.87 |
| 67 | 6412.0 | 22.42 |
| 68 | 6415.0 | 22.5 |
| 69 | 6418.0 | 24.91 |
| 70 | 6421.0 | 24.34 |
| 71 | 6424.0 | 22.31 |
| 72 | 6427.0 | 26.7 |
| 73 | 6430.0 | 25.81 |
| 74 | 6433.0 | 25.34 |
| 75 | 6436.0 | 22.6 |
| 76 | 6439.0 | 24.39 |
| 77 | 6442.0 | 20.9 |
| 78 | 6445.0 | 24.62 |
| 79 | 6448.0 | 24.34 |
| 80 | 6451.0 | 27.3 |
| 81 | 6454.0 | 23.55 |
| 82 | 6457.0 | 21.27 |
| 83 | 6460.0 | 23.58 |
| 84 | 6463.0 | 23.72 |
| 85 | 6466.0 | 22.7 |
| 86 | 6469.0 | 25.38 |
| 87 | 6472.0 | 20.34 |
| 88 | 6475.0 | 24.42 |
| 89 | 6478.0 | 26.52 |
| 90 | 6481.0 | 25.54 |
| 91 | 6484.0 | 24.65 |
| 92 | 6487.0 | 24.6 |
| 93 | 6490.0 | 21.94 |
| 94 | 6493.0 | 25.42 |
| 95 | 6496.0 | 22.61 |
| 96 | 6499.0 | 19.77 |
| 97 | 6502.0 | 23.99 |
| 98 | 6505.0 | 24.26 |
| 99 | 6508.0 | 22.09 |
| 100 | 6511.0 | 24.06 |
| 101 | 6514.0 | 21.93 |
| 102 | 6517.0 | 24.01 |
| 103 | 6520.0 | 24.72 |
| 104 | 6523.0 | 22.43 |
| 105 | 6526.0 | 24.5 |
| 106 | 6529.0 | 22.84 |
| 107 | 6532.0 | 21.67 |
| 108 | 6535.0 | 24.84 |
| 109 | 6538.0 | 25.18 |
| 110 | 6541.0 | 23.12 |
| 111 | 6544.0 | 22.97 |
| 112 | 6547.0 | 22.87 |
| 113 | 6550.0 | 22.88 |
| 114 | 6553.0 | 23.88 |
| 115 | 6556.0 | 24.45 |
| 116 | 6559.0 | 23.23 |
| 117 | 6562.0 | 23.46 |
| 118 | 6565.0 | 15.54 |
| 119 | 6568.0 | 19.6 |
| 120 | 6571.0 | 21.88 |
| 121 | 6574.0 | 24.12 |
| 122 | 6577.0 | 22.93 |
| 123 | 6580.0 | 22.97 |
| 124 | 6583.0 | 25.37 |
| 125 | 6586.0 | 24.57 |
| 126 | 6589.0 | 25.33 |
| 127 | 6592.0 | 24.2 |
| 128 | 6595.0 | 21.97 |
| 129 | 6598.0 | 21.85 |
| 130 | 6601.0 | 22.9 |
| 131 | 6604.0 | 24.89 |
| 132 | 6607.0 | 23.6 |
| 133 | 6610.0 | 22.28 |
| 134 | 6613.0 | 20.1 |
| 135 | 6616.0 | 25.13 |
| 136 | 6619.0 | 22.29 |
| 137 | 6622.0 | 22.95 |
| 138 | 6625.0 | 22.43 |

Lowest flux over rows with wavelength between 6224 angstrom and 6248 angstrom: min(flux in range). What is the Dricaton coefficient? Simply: 21.23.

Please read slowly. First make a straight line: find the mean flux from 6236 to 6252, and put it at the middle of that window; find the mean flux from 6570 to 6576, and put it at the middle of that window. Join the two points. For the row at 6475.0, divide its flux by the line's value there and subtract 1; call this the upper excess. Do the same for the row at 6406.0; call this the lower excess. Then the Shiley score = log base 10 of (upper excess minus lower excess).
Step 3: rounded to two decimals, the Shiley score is -1.11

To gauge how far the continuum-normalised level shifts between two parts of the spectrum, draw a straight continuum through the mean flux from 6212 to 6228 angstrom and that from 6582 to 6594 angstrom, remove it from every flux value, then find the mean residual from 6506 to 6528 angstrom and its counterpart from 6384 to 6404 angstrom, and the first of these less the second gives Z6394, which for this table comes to -1.0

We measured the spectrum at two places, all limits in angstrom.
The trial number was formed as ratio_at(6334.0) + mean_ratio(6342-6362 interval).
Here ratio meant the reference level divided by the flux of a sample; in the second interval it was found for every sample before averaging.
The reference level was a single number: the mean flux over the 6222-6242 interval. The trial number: 1.96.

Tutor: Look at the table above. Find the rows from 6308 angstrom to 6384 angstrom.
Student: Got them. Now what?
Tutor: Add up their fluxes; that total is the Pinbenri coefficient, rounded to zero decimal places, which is 633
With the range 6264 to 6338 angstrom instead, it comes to 628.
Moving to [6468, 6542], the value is 591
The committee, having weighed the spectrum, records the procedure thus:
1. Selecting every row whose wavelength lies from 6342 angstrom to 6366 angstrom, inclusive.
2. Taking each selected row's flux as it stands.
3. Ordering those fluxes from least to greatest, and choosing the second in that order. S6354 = 24.7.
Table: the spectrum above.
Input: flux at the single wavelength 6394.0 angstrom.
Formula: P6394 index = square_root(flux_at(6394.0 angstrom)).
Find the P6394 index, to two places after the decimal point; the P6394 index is 4.92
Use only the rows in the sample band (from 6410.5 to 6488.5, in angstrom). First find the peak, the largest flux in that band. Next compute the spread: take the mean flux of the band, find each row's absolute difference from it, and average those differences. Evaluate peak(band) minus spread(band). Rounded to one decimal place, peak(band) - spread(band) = 25.9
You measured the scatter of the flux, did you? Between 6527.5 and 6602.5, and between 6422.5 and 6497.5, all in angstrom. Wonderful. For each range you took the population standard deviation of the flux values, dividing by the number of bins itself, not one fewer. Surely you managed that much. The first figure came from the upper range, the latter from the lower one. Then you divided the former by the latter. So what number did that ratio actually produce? 1.1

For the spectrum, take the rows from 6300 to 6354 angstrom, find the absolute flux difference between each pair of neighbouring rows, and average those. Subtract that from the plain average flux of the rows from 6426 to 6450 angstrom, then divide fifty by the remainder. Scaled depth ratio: 2.26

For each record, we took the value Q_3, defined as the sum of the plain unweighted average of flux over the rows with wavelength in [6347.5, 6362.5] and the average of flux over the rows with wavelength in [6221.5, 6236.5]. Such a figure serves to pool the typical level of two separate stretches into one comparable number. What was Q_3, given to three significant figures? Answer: 50.8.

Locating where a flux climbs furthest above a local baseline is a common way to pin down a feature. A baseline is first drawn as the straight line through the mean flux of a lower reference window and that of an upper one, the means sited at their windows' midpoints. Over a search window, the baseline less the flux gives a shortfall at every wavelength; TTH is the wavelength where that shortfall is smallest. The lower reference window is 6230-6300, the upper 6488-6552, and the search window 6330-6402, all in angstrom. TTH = 6331.0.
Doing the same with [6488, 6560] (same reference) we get 6493.0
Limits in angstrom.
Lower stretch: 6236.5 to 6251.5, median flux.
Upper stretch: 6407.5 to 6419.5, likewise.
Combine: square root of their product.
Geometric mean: 23.7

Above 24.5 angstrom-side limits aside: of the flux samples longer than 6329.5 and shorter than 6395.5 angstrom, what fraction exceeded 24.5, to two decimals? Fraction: 0.68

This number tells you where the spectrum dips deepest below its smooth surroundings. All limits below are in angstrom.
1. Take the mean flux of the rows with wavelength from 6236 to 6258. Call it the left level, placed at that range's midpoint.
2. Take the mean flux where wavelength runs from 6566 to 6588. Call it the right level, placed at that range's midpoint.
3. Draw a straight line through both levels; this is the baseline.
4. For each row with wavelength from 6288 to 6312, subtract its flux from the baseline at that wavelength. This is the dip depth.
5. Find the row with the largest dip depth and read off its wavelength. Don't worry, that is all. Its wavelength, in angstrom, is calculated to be 6298.0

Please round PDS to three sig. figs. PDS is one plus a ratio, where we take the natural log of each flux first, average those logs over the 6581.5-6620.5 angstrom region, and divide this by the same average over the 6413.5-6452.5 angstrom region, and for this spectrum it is 1.99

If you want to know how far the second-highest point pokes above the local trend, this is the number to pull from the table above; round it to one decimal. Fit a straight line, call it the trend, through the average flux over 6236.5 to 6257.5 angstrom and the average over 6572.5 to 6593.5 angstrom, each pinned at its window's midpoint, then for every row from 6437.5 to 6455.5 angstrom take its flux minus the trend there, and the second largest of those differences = 0.5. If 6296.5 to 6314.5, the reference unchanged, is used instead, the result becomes 1.4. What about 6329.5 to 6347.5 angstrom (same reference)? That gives 4.8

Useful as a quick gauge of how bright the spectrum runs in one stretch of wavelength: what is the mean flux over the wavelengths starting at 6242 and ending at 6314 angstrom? 24.31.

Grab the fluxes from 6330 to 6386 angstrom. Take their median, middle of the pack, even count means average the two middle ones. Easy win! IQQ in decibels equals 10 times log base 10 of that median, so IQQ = 14.0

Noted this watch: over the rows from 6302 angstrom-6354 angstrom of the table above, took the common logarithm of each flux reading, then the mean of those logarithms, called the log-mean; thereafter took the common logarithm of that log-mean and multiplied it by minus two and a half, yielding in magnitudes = -0.371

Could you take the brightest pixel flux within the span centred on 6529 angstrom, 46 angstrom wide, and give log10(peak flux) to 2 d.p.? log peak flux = 1.40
